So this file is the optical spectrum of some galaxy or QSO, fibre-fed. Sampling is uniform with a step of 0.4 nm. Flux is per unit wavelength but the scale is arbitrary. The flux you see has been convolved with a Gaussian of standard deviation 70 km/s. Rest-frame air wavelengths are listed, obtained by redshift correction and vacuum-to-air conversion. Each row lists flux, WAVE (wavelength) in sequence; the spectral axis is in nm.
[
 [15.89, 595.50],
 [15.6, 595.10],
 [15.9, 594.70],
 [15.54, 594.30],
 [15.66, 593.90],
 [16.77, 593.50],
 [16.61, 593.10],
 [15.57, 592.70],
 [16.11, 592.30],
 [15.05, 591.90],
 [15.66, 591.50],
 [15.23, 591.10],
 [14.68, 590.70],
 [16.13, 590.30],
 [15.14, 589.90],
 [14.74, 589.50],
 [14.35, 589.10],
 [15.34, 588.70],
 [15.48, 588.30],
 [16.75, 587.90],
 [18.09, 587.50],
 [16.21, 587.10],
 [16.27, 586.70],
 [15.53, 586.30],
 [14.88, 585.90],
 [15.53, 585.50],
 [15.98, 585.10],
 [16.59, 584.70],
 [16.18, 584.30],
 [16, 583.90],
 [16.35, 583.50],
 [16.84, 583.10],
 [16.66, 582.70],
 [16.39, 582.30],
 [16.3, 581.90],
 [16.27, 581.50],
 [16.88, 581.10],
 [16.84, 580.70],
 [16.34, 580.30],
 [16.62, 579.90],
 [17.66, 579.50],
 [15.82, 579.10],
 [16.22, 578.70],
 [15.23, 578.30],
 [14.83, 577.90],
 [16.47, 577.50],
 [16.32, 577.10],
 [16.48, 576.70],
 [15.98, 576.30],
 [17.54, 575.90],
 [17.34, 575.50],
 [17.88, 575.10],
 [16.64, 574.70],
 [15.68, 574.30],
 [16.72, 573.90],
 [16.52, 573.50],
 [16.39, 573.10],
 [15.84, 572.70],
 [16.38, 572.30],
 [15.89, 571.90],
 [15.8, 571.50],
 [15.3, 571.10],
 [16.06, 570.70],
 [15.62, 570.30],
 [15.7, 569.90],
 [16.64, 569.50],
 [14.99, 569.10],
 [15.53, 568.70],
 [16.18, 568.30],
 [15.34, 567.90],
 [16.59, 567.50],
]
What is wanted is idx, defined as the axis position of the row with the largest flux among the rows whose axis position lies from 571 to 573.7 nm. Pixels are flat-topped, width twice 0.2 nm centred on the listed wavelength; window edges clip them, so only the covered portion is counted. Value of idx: 573.50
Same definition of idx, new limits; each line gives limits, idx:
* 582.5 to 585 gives 583.10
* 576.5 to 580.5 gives 579.50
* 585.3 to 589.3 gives 587.50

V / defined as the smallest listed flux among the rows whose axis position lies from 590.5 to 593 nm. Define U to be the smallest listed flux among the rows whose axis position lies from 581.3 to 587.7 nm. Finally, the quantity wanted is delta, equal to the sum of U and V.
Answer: 29.6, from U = 14.88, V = 14.68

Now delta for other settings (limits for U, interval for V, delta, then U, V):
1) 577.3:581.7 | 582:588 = 29.7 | 14.83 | 14.88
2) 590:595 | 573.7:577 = 30.4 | 14.68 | 15.68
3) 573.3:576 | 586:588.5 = 31.2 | 15.68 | 15.48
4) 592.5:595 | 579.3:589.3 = 29.9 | 15.54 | 14.35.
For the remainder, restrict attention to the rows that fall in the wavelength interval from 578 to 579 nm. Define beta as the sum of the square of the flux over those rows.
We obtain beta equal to 495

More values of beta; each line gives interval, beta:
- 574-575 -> 523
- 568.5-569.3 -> 466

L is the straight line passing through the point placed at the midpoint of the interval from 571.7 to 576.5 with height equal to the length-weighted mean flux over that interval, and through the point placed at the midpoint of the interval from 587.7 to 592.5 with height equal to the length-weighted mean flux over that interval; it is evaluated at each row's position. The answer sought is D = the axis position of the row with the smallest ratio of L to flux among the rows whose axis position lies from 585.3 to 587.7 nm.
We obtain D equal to 587.50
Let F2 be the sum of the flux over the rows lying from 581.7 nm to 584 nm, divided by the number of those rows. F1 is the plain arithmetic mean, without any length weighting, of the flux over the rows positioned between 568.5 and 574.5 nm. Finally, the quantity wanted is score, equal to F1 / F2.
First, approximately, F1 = 15.9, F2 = 16.4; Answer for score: 0.97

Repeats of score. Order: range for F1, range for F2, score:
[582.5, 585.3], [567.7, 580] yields 1.01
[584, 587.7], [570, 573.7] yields 1.01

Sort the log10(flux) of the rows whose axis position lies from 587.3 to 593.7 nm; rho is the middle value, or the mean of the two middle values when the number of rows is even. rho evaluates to 1.19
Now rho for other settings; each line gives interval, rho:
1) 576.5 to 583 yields 1.21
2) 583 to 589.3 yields 1.21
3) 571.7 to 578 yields 1.22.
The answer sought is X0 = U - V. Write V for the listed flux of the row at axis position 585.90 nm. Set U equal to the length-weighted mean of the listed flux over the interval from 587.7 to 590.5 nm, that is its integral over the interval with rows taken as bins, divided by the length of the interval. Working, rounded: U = 15.4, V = 14.88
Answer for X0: 0.54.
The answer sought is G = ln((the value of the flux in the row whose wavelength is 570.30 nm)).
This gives 2.75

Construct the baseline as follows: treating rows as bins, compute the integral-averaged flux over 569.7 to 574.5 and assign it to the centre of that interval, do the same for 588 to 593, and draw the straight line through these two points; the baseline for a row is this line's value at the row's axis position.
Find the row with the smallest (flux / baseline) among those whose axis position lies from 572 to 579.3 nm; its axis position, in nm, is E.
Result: 577.90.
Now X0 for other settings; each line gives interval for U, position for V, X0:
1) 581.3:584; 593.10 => -0.19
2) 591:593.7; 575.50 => -1.46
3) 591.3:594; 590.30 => -0.20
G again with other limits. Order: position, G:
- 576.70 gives 2.80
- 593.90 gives 2.75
